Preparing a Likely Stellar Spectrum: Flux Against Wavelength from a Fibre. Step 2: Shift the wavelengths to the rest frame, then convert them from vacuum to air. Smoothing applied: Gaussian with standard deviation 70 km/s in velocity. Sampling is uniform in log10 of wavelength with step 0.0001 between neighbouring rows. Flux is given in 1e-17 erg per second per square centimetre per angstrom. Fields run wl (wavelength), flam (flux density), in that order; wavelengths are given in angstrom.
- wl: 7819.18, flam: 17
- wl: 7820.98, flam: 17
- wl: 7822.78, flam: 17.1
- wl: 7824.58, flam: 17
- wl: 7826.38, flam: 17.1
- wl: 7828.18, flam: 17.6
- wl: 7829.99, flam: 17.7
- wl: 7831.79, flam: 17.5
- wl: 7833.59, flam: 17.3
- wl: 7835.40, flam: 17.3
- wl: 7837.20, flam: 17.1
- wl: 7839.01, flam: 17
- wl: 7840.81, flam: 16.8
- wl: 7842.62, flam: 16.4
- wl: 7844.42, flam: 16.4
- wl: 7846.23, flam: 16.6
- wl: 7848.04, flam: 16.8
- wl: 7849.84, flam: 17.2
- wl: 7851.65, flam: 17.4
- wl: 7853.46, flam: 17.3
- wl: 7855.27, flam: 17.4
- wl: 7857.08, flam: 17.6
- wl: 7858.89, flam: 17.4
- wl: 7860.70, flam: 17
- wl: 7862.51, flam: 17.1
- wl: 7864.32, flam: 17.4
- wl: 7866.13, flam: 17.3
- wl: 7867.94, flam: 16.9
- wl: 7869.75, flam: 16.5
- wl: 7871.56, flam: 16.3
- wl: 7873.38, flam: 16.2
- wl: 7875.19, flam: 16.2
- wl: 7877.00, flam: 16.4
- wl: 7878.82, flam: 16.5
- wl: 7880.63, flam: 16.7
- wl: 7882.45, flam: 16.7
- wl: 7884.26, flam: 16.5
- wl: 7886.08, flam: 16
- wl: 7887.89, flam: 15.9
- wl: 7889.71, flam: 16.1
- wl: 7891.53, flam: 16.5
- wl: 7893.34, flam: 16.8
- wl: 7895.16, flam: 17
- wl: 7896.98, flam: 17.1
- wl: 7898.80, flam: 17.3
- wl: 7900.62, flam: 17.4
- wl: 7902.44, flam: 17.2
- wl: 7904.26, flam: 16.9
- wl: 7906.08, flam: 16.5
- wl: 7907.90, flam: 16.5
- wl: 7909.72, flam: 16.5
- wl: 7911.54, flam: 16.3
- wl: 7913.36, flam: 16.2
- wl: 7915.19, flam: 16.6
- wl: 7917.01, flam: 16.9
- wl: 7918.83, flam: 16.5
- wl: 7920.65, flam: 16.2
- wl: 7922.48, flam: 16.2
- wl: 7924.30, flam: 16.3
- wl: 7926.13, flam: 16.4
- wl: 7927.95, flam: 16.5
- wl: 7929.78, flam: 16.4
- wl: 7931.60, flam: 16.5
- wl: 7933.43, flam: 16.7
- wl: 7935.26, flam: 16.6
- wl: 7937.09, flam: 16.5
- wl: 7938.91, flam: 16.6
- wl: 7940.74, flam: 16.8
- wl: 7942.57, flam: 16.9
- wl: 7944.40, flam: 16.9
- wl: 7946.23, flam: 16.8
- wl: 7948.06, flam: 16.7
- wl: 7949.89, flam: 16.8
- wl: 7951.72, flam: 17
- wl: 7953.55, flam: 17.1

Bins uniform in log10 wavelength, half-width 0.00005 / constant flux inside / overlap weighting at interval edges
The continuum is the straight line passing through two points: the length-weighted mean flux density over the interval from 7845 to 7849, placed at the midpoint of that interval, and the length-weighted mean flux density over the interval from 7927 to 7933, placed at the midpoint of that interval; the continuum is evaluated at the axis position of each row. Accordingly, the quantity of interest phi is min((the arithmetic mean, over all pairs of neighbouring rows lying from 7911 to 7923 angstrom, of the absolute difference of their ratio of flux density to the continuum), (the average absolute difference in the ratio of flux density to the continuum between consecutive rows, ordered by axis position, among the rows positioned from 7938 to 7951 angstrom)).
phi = 0.006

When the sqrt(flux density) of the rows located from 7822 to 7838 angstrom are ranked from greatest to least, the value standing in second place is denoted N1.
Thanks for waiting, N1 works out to 4.20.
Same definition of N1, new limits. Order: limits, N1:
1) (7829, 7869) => 4.20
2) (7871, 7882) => 4.06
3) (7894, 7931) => 4.16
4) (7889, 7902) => 4.16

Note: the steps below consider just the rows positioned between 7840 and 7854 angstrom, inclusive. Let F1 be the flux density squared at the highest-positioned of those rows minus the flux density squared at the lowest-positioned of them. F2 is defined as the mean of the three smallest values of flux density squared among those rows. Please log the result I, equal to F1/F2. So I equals 0.063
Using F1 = 17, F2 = 271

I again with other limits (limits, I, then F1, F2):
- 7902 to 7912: -0.112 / -30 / 270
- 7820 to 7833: 0.059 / 17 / 290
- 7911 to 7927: 0.012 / 3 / 262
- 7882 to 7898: 0.053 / 14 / 256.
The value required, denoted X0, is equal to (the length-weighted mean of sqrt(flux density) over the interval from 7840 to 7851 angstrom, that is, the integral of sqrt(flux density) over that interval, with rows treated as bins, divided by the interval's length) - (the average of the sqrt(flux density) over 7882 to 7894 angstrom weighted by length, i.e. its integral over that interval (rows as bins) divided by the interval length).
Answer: 0.04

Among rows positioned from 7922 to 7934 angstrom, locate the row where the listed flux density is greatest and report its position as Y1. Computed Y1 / 7933.43 angstrom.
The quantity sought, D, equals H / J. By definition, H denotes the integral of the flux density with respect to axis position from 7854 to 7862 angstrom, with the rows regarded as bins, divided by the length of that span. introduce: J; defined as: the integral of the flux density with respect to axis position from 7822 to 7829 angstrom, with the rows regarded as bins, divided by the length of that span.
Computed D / 1.01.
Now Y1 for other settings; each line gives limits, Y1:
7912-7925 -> 7917.01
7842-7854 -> 7851.65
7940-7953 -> 7951.72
